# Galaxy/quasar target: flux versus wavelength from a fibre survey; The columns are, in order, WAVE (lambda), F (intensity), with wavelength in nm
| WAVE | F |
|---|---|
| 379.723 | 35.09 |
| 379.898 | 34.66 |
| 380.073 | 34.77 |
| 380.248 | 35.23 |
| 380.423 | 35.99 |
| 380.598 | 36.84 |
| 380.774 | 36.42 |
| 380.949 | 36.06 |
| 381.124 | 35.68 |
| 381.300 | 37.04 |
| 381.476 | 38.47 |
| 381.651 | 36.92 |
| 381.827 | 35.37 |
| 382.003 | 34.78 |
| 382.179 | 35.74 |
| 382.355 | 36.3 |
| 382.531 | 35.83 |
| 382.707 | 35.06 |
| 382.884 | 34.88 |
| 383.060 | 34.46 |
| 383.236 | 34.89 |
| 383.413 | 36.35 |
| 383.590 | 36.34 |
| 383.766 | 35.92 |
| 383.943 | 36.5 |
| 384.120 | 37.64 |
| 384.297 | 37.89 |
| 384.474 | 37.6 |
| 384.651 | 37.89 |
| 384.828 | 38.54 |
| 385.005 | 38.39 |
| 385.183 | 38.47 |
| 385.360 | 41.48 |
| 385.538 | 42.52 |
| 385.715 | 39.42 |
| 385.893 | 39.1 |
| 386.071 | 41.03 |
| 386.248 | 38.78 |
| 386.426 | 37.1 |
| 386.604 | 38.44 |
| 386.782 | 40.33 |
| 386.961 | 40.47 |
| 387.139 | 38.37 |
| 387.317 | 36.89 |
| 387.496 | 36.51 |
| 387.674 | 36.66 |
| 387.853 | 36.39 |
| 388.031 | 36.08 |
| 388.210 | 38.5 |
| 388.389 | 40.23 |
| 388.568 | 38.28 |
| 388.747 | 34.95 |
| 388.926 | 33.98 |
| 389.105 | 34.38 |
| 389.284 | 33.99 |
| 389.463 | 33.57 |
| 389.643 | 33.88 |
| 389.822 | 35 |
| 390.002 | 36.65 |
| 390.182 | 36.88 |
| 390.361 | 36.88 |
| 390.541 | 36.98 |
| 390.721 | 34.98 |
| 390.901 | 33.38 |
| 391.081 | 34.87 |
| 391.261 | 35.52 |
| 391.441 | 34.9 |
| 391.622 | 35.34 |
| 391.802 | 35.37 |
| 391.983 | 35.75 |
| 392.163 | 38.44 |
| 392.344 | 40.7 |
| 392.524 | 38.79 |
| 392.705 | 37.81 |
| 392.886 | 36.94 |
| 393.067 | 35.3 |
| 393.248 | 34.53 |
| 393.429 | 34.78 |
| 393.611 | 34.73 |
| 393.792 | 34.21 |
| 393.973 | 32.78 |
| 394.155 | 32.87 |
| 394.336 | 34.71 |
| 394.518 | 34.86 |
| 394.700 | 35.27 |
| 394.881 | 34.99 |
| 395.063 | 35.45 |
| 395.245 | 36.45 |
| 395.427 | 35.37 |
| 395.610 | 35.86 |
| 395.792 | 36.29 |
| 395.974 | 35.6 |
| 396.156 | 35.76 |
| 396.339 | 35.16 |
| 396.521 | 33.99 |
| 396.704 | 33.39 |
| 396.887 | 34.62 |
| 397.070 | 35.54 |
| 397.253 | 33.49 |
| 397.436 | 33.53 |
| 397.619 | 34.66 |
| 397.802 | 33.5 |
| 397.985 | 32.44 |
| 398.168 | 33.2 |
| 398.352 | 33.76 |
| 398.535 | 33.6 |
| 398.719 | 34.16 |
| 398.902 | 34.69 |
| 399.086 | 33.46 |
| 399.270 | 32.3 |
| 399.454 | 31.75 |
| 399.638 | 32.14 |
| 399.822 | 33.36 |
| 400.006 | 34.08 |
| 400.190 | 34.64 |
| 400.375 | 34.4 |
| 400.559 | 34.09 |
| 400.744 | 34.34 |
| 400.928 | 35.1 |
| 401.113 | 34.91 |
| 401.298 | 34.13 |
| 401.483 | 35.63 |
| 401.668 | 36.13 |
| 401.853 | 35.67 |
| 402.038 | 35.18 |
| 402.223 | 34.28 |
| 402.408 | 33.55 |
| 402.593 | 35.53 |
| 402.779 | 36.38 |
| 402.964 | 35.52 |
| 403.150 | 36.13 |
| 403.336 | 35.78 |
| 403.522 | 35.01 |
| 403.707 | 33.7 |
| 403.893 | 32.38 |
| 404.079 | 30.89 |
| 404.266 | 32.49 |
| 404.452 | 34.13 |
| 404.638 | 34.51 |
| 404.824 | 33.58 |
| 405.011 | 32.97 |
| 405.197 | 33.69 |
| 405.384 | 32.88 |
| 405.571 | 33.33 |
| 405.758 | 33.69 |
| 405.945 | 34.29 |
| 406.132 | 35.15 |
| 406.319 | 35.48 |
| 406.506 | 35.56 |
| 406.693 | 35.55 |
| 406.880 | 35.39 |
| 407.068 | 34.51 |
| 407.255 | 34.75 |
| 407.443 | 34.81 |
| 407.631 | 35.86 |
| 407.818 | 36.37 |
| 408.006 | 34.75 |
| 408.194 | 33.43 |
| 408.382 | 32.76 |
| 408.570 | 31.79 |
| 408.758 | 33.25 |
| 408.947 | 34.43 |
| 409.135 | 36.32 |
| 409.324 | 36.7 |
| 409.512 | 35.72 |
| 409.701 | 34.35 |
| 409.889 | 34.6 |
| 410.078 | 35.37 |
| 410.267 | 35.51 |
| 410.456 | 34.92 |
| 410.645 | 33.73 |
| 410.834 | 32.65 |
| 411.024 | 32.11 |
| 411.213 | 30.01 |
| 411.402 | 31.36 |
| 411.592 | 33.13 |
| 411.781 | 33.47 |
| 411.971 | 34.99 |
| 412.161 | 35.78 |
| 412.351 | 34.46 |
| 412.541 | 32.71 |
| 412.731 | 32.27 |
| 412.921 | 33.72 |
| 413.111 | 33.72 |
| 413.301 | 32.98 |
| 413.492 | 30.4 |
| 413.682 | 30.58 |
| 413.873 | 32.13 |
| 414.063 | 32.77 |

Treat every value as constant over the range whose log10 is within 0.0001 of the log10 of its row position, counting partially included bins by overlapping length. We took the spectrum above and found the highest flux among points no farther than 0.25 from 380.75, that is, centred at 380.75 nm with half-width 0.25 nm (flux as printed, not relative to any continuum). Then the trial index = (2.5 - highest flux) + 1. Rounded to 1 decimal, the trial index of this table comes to -33.3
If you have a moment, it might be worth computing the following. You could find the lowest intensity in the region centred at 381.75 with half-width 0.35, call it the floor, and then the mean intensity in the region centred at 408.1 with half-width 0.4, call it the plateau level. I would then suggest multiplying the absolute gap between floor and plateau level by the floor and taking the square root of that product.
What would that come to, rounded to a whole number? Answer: 4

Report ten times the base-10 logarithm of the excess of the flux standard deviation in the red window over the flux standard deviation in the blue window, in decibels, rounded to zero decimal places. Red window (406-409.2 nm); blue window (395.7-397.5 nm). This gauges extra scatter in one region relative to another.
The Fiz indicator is -7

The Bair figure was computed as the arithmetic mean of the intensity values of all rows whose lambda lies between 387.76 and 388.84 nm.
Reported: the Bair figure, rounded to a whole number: 37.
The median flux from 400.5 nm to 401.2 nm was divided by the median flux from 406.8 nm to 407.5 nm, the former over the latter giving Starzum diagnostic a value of 1.00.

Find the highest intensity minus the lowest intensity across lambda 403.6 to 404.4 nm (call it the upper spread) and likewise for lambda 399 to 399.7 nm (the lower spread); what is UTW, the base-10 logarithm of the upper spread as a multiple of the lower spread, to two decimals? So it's 0.22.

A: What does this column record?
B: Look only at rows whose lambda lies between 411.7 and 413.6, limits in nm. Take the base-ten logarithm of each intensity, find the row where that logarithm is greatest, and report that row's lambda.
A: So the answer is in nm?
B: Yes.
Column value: 412.161 nm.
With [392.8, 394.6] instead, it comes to 392.886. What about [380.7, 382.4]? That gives 381.476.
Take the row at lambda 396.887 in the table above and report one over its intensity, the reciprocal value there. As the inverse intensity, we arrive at 0.0289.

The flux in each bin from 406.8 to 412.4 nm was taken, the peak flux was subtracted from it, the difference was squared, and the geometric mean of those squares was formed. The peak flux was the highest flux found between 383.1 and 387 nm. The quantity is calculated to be 66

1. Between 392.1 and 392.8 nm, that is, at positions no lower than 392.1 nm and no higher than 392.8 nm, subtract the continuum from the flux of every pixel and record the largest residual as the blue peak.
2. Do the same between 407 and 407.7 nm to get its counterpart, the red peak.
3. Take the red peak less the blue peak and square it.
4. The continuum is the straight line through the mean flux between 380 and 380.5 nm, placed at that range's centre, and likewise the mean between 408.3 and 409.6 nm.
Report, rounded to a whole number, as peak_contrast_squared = 19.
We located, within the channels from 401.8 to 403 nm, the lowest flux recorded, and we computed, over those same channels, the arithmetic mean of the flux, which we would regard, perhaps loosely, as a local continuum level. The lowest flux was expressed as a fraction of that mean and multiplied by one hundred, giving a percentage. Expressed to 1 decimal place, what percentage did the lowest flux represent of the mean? 95.4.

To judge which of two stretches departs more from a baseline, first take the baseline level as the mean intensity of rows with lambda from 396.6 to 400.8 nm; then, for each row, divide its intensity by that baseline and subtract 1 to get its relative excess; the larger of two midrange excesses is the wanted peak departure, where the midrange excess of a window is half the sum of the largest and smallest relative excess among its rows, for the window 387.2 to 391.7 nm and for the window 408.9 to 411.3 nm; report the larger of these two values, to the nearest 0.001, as 0.092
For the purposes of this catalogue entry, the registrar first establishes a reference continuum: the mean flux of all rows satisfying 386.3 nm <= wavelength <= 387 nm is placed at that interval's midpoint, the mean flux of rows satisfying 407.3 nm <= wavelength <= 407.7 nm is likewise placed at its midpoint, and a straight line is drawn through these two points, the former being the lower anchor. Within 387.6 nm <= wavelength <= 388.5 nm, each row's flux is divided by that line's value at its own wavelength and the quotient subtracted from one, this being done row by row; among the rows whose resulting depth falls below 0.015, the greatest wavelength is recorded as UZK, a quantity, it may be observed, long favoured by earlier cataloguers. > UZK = 388.389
